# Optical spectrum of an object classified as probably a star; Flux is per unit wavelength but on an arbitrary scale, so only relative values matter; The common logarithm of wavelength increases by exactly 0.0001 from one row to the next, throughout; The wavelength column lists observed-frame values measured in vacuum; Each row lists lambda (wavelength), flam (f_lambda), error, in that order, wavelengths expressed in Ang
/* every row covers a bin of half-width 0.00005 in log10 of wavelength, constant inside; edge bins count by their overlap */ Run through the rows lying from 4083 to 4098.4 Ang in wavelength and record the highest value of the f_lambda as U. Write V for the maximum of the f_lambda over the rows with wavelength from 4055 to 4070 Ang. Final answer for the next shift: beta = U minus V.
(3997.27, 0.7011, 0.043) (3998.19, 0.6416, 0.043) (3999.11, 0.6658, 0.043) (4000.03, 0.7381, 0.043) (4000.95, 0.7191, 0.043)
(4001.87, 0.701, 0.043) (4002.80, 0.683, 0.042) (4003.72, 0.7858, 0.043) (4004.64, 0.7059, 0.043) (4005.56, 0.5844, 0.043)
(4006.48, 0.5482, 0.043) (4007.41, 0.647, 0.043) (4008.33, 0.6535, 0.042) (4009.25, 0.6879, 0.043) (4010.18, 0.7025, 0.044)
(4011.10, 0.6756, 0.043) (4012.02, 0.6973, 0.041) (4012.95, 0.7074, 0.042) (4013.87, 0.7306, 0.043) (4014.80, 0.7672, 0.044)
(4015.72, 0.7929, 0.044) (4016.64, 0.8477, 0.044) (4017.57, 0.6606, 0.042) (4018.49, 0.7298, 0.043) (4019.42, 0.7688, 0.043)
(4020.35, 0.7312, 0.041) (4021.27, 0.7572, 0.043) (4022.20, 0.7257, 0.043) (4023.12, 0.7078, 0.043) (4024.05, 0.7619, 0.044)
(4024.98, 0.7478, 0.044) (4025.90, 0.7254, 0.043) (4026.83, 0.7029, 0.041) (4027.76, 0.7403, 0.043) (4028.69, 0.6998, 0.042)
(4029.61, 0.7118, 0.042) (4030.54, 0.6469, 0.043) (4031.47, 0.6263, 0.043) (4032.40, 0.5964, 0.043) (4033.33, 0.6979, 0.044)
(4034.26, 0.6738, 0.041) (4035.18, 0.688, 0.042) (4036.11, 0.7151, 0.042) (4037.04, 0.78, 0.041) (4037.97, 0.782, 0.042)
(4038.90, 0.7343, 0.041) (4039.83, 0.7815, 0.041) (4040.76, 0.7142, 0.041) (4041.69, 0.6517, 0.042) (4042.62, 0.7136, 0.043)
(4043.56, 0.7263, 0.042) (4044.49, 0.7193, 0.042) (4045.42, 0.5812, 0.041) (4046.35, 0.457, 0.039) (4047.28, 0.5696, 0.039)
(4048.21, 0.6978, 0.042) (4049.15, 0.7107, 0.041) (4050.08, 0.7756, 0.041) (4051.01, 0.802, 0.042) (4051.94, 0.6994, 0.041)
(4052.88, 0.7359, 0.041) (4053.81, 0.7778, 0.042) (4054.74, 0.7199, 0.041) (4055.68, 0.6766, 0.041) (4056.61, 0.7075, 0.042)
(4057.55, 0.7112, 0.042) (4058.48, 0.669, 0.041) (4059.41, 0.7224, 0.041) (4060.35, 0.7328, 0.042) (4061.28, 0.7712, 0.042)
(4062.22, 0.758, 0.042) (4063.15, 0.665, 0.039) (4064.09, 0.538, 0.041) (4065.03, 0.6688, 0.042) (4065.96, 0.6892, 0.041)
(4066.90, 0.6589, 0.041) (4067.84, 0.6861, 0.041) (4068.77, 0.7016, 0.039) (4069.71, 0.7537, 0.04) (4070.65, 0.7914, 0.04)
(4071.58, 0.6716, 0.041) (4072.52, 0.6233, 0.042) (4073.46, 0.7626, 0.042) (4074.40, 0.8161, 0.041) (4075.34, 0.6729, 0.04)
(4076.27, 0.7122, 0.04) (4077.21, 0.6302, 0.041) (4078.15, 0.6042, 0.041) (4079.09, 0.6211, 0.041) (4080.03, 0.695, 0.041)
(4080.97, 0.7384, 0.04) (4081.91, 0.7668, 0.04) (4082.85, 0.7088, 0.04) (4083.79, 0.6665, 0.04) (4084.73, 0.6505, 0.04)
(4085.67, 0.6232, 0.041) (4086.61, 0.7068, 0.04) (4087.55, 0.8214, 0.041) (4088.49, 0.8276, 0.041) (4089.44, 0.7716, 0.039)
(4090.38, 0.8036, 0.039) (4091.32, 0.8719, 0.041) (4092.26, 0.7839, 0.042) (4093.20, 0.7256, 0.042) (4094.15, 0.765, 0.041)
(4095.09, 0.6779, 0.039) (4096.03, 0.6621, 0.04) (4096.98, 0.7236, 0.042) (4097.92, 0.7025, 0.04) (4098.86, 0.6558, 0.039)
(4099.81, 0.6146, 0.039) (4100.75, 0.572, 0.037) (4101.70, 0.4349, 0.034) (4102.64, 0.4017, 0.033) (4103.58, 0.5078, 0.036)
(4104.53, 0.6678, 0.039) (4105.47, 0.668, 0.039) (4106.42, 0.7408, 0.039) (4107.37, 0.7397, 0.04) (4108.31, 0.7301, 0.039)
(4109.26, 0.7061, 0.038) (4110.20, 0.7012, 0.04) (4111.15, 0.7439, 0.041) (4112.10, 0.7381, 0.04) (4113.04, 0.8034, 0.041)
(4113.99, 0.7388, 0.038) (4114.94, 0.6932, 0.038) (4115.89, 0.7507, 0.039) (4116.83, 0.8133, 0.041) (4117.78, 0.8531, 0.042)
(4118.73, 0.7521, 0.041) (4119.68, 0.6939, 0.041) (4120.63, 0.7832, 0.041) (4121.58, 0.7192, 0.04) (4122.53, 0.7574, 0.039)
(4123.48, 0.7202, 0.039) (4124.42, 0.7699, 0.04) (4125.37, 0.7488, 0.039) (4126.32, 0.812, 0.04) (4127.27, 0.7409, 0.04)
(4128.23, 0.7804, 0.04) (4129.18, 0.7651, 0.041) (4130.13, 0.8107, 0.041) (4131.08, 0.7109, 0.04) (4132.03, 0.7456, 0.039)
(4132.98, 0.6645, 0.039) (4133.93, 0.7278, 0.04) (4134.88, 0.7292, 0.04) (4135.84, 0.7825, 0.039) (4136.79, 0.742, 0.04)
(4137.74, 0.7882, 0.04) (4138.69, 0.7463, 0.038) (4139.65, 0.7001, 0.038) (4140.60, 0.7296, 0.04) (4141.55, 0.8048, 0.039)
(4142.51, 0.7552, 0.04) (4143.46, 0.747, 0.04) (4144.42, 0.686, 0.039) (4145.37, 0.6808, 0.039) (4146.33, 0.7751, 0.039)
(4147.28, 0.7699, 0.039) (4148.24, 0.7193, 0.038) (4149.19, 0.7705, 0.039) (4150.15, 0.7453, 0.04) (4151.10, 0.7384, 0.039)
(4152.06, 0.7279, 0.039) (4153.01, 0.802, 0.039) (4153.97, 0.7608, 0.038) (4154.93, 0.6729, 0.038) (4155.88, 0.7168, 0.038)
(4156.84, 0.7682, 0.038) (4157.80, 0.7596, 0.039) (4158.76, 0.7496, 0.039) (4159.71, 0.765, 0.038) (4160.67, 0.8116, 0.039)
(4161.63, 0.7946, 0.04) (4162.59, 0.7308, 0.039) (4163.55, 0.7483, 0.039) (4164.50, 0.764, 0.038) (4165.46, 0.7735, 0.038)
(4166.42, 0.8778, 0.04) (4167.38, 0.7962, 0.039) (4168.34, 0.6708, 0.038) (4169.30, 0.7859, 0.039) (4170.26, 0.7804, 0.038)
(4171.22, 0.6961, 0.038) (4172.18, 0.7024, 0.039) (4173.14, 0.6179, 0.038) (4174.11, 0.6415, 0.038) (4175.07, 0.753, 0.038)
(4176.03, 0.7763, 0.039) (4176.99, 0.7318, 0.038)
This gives 0.10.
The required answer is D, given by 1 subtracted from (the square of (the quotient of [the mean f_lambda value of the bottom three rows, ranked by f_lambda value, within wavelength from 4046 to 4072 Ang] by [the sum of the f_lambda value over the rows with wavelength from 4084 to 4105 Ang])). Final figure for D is -0.999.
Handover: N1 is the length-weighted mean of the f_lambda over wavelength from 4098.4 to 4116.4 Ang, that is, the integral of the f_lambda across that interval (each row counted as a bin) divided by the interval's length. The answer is 0.664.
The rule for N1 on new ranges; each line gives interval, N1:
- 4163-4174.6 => 0.738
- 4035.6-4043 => 0.734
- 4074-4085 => 0.690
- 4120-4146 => 0.746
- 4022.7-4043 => 0.709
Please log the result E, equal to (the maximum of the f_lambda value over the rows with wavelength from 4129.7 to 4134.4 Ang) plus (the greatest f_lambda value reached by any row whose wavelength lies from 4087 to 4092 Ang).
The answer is 1.68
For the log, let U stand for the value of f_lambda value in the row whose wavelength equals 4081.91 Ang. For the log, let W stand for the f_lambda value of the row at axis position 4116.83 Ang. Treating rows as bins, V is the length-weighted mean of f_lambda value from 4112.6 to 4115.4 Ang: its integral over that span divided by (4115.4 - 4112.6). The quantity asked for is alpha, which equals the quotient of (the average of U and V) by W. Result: 0.93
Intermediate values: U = 0.7668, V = 0.743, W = 0.8133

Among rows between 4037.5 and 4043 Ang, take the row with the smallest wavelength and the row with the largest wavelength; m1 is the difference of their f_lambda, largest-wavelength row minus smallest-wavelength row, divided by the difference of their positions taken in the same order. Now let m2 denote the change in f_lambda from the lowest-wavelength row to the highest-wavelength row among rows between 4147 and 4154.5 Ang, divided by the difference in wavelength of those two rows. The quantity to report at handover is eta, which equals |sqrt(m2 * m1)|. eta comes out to 0.004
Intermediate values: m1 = -0.015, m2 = 0.00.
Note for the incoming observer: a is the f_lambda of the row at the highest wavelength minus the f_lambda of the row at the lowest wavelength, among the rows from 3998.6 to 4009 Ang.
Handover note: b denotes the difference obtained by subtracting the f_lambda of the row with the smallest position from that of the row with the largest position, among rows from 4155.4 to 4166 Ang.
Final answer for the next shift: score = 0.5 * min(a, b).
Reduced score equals -0.01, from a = -0.01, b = 0.06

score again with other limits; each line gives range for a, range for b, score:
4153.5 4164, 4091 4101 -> -0.15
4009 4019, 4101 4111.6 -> 0.02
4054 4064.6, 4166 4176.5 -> -0.09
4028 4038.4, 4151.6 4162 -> 0.03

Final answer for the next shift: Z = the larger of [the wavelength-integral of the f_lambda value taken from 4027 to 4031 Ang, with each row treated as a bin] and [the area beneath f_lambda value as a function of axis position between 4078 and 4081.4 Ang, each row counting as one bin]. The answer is 2.80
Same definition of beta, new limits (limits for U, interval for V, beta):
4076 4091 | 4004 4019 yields -0.02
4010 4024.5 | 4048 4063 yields 0.05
